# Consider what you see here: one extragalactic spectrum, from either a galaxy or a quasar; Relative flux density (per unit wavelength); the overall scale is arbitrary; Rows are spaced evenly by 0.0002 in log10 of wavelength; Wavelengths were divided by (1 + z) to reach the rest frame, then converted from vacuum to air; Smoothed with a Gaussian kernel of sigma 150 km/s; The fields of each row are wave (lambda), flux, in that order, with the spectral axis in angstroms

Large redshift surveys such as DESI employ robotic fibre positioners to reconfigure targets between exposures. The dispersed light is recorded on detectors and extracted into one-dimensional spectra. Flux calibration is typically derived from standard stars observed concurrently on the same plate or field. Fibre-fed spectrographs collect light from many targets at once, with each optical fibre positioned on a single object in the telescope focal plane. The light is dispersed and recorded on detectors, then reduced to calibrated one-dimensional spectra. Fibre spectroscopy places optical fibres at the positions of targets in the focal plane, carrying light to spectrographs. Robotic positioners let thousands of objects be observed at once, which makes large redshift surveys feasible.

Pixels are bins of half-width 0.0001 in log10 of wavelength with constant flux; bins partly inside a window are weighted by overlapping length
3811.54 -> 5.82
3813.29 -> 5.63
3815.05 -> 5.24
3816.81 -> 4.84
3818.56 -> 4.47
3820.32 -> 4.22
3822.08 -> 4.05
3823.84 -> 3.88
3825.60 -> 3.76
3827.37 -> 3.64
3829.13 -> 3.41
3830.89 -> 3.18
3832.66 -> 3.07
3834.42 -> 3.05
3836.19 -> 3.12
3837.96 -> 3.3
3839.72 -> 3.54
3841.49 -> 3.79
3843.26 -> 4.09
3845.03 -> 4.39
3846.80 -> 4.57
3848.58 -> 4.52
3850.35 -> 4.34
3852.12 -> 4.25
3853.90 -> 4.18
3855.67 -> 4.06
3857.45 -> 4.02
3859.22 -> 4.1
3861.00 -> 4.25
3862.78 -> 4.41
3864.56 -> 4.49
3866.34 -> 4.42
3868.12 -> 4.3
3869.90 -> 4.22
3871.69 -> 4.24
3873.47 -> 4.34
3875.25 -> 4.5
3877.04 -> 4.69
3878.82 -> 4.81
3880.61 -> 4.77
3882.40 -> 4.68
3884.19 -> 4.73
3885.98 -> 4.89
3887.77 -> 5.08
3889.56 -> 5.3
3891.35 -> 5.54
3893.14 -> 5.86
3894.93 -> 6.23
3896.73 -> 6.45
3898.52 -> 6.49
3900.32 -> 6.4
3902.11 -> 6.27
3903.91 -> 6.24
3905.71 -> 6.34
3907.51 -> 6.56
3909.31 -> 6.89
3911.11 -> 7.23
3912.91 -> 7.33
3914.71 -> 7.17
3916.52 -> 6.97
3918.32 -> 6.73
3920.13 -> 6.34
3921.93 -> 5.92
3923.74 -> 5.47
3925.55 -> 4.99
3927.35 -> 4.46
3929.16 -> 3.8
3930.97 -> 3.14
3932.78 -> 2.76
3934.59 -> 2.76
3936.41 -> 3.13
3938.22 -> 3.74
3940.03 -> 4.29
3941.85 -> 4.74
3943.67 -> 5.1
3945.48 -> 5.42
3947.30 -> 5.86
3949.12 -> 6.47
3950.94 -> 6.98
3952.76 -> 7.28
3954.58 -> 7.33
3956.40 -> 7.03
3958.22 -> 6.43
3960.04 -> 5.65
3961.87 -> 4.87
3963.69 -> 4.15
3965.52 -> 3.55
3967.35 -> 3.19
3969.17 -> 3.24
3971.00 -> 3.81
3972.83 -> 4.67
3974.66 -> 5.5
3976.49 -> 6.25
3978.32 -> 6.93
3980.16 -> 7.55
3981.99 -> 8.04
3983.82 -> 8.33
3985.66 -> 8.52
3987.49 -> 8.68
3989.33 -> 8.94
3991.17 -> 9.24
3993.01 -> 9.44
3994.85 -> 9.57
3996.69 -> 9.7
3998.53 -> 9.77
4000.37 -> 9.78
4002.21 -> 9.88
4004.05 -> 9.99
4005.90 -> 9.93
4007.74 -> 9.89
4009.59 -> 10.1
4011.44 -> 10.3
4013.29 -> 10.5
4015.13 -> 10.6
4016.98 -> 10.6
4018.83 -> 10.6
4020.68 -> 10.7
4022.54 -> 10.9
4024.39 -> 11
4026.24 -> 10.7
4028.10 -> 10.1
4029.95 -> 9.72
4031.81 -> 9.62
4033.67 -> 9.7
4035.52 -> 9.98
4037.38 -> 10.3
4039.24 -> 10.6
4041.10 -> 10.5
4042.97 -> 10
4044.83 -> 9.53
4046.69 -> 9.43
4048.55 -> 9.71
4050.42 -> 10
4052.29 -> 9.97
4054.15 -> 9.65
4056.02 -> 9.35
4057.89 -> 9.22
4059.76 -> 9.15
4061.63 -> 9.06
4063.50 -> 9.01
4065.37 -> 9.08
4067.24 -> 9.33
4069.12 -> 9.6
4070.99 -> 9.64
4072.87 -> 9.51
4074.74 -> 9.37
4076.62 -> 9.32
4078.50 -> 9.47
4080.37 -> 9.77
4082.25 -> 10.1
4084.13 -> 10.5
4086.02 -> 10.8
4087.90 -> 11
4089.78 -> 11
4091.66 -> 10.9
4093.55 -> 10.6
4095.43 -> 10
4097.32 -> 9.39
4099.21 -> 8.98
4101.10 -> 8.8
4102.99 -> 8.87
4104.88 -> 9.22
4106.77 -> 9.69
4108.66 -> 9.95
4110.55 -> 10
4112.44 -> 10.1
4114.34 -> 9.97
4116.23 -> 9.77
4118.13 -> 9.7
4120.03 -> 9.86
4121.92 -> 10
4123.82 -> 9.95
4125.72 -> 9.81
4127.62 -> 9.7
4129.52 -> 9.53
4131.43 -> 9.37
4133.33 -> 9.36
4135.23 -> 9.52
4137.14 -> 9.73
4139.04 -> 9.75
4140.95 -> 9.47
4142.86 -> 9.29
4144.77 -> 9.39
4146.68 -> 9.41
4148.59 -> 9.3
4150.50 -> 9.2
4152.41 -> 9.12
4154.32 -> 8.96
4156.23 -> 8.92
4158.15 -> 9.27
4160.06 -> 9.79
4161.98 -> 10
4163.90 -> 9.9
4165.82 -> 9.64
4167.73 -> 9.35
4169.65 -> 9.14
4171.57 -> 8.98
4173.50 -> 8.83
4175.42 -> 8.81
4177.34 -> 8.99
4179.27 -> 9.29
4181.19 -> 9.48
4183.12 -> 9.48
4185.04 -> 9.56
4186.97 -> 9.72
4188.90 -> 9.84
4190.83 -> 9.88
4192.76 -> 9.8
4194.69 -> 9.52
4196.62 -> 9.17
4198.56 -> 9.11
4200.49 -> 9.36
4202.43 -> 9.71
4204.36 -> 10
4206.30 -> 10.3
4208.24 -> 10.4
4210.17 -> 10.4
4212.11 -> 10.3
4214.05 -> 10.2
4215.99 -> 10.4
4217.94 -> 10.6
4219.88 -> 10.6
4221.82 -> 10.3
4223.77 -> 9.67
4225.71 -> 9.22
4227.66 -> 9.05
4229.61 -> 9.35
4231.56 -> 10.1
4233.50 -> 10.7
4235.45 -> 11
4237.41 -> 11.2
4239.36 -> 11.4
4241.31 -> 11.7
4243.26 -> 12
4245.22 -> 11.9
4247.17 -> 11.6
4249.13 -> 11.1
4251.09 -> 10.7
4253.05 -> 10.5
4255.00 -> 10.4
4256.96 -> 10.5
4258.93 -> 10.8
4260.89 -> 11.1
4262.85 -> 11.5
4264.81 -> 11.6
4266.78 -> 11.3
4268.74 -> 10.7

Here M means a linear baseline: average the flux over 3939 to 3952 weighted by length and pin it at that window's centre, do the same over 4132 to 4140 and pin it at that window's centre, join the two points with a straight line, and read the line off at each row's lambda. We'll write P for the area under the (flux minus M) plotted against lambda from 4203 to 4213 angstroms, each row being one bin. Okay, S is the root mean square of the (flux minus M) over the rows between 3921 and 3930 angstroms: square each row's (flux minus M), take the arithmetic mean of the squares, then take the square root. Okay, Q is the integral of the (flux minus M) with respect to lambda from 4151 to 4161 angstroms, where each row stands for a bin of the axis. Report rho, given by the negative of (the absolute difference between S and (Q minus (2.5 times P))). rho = -12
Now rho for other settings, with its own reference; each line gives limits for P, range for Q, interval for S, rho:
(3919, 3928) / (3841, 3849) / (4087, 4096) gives -4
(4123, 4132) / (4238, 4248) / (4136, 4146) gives -8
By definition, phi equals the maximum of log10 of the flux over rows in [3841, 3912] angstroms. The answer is 0.86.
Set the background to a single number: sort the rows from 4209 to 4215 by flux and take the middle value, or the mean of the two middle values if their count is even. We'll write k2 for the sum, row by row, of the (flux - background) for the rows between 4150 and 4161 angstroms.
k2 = -7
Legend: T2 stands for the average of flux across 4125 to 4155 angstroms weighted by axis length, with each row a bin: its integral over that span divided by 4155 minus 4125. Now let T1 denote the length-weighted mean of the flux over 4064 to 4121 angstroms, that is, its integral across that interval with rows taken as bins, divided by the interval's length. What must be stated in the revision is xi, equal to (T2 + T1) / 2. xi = 9.6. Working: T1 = 9.8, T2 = 9.4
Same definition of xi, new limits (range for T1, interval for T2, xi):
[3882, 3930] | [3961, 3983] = 5.6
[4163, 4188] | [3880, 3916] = 7.7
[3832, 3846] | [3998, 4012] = 6.8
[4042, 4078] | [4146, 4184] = 9.4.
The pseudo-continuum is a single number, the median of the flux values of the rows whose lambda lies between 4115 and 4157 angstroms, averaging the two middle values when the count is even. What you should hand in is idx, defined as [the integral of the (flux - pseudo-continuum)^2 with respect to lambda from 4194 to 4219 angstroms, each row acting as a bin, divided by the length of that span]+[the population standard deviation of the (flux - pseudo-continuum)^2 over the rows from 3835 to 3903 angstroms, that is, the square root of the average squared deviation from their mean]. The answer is 8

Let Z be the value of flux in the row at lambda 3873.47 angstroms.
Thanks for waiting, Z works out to 4.34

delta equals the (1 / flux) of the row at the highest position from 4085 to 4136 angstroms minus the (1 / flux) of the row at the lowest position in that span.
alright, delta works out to 0.01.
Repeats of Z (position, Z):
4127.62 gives 9.7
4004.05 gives 9.99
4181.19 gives 9.48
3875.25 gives 4.5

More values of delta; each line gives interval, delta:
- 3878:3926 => -0.01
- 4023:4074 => 0.01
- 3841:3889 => -0.07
